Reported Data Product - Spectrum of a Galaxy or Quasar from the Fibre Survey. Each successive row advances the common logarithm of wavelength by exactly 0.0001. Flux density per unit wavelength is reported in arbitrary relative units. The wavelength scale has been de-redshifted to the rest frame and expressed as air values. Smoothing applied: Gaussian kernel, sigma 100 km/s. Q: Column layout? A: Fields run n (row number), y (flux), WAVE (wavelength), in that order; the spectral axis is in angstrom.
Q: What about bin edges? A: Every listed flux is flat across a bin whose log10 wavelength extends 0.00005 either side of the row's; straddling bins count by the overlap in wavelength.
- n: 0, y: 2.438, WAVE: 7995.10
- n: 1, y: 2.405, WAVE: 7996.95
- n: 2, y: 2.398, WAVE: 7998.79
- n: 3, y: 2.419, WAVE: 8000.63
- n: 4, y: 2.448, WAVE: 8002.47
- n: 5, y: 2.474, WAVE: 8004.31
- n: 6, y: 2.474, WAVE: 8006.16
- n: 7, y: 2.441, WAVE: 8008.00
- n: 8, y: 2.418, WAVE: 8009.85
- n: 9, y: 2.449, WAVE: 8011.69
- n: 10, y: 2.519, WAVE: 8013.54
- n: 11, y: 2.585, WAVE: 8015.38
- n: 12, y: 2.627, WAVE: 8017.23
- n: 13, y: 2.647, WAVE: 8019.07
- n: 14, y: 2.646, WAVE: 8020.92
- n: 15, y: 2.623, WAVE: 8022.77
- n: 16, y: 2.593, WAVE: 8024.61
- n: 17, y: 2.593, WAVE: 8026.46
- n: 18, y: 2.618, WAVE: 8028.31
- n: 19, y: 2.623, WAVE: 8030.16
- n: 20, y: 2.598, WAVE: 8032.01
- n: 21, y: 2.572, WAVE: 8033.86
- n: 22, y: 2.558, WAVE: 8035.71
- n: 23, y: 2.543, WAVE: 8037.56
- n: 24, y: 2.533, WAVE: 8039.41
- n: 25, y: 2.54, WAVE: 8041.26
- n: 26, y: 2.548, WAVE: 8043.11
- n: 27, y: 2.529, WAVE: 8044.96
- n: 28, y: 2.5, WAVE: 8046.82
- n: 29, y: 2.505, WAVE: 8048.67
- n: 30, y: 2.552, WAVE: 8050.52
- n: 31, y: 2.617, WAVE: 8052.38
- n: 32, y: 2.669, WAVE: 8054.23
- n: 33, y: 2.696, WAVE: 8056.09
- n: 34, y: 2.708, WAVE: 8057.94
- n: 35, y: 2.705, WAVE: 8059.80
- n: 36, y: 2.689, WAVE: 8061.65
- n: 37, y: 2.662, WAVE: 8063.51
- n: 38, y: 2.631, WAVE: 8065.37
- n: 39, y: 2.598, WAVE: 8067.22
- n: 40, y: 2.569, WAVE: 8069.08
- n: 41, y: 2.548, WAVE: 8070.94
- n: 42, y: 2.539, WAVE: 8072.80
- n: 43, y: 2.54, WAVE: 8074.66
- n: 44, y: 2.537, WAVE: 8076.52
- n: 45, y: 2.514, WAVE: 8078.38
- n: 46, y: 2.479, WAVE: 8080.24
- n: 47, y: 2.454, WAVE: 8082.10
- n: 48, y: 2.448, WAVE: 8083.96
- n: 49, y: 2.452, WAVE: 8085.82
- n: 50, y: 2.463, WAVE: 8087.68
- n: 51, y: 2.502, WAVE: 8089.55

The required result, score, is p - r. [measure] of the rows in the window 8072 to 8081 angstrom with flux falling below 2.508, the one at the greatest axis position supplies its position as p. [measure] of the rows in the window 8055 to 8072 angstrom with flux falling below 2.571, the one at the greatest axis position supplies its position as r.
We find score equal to 9.3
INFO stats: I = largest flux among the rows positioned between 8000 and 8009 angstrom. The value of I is 2.474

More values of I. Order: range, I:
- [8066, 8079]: 2.598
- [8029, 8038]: 2.623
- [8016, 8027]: 2.647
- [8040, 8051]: 2.552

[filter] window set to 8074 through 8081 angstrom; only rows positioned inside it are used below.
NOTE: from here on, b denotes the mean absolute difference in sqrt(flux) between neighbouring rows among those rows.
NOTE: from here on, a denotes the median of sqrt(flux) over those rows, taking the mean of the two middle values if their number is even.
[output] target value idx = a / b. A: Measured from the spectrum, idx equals 248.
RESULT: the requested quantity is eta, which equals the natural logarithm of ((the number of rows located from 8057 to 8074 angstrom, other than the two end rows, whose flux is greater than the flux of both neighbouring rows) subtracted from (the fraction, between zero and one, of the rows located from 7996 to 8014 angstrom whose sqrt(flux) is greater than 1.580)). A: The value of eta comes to -2.30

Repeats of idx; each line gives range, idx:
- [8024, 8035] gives 321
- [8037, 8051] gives 284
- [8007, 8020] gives 120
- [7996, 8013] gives 230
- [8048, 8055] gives 95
